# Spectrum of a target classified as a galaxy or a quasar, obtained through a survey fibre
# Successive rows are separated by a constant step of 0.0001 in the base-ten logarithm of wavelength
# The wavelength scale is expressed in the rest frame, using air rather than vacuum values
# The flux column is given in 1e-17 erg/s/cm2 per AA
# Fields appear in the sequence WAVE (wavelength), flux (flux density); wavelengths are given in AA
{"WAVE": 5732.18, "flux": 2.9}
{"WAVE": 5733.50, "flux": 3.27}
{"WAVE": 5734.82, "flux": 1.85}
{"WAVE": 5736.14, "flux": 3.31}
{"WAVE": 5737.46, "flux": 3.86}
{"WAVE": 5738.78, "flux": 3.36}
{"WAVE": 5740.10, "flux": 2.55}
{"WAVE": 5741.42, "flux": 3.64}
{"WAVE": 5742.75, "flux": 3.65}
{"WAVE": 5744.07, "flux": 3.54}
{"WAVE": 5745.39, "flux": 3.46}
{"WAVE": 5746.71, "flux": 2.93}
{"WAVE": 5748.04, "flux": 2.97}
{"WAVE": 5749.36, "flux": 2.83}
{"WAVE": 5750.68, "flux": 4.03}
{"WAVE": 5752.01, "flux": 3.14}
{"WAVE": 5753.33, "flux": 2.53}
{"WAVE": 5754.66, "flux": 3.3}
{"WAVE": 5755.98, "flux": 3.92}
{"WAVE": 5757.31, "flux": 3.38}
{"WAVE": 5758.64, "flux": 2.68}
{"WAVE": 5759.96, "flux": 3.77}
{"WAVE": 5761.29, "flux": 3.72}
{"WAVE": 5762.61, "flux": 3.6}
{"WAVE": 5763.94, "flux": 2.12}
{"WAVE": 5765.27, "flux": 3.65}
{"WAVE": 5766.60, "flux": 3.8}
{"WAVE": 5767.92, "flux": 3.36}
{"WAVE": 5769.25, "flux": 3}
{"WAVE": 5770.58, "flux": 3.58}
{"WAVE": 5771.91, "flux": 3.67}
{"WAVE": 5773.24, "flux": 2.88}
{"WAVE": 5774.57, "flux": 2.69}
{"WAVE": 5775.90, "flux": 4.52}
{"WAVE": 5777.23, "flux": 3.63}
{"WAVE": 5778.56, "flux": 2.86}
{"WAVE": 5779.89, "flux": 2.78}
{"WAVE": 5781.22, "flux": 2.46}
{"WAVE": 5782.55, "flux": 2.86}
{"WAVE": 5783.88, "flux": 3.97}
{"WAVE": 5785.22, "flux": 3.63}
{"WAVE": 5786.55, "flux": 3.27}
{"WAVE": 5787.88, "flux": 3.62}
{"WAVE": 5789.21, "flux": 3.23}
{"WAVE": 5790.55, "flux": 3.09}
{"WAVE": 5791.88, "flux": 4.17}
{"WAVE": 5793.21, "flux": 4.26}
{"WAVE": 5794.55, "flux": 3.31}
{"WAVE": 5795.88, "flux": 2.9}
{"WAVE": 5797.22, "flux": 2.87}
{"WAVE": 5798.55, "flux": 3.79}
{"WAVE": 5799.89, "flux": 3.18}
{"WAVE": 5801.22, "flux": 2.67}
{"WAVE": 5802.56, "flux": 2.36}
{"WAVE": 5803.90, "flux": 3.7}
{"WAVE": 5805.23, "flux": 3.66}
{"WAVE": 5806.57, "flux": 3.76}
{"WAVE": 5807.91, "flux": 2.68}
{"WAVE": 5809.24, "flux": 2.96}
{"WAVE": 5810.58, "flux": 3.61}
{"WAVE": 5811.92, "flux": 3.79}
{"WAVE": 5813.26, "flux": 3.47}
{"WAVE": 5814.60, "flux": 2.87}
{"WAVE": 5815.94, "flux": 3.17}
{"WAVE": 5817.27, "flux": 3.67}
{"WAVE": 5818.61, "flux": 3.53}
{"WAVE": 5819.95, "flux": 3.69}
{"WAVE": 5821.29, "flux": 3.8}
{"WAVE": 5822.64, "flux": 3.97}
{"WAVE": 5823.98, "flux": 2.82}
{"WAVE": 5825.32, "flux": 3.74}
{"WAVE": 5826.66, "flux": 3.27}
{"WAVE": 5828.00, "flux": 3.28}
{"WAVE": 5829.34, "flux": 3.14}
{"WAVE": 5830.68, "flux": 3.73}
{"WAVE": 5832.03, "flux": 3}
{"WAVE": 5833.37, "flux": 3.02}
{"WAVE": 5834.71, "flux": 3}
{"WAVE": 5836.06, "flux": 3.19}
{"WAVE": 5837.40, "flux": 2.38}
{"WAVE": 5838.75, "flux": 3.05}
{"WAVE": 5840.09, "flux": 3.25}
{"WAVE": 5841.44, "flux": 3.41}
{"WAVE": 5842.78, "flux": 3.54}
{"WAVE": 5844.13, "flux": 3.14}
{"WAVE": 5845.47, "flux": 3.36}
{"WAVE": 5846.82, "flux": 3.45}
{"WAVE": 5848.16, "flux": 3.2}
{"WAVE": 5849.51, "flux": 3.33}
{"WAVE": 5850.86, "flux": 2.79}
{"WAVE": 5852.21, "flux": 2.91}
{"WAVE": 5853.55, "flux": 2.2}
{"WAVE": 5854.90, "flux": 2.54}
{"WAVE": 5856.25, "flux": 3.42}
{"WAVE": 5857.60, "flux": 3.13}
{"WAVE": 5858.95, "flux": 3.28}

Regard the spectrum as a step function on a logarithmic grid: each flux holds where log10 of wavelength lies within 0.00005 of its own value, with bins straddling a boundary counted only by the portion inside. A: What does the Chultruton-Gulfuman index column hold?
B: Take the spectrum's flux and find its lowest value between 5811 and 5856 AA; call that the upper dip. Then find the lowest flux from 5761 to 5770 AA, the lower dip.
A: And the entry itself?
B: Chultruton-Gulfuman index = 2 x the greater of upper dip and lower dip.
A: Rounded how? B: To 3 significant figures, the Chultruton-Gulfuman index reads 4.40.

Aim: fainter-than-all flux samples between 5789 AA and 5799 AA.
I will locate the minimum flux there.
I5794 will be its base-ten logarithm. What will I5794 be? 0.46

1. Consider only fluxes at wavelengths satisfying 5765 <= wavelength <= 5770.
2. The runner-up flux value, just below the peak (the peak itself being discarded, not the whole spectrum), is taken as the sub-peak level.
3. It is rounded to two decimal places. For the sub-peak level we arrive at 3.65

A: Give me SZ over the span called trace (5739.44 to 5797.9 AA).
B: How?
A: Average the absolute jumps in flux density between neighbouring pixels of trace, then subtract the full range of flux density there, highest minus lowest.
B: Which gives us -1.8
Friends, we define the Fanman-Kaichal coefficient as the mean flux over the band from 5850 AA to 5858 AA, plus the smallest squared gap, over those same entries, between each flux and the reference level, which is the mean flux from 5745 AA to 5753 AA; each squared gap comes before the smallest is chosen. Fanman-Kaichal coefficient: 2.84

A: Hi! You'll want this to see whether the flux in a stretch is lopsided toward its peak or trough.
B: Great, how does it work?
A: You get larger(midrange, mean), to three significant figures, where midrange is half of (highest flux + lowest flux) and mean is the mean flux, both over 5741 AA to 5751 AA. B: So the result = 3.43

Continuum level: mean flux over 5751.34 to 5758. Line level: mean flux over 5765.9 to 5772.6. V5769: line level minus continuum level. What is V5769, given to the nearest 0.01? 0.23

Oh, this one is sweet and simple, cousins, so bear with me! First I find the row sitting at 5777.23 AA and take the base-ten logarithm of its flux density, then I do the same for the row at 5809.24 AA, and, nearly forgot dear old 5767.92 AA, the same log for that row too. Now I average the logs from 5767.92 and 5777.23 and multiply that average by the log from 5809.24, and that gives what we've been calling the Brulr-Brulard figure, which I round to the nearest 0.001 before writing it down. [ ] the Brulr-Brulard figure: 0.256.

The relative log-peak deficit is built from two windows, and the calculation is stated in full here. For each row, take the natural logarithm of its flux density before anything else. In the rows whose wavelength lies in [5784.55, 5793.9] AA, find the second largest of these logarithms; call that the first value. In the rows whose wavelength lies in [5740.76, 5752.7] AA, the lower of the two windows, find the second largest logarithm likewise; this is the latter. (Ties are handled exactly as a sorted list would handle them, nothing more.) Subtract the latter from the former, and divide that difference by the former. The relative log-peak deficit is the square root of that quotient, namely 0.31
